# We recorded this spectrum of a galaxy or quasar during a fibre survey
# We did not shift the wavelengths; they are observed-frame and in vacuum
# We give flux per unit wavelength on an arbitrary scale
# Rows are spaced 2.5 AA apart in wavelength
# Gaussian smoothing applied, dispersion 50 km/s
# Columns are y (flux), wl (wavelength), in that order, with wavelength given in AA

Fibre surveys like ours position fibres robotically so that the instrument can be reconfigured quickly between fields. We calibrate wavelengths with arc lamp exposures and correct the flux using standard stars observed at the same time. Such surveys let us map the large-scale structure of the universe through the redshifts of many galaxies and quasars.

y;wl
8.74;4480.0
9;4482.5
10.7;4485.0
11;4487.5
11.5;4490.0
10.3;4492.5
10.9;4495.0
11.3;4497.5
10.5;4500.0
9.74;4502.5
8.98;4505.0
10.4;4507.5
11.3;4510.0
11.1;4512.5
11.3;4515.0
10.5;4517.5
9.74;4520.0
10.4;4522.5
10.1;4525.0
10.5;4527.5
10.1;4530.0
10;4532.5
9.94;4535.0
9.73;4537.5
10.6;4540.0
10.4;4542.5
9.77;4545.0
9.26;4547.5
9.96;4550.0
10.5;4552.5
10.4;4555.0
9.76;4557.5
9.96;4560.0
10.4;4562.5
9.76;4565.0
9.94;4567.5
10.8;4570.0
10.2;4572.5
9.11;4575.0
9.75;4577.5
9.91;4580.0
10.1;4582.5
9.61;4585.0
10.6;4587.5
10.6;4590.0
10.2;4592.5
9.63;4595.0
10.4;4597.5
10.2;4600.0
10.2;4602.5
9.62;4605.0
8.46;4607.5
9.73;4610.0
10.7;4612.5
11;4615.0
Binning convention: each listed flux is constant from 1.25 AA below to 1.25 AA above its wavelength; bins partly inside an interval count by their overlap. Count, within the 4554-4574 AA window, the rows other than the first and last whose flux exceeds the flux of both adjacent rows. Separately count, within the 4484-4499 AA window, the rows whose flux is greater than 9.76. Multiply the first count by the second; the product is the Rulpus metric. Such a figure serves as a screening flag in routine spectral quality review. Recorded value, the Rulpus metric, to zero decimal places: 12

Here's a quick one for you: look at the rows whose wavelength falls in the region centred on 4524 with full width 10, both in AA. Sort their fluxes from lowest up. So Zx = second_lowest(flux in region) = 10.1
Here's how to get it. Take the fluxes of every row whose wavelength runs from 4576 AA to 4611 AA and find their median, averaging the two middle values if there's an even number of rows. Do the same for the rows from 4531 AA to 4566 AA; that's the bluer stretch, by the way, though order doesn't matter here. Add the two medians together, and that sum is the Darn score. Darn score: 20.0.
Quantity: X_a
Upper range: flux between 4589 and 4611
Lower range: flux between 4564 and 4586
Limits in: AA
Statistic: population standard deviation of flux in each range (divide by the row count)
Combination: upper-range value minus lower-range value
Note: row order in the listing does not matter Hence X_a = 0.17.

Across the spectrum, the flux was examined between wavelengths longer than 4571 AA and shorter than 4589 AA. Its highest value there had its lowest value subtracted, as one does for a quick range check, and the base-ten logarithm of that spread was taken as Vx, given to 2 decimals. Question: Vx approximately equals 0.17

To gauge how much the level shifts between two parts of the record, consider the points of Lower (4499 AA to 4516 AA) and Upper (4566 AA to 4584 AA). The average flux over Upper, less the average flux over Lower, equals -0.50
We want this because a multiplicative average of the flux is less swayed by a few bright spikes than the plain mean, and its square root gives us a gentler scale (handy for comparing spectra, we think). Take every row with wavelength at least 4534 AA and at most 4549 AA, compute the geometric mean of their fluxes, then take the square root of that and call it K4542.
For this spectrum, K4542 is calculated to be 3.153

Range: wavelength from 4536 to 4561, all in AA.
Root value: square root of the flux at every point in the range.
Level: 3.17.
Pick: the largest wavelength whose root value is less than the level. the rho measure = 4560.0 AA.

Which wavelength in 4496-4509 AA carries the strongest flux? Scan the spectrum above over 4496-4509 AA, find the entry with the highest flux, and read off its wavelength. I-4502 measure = 4497.5 AA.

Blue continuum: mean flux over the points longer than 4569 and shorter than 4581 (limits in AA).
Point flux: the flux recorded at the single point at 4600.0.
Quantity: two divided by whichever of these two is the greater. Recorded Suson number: 0.196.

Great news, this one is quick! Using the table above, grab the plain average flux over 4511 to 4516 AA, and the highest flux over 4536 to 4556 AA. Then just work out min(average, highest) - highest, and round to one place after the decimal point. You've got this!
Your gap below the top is 0.0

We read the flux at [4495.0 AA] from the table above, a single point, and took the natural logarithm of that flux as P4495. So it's 2.39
